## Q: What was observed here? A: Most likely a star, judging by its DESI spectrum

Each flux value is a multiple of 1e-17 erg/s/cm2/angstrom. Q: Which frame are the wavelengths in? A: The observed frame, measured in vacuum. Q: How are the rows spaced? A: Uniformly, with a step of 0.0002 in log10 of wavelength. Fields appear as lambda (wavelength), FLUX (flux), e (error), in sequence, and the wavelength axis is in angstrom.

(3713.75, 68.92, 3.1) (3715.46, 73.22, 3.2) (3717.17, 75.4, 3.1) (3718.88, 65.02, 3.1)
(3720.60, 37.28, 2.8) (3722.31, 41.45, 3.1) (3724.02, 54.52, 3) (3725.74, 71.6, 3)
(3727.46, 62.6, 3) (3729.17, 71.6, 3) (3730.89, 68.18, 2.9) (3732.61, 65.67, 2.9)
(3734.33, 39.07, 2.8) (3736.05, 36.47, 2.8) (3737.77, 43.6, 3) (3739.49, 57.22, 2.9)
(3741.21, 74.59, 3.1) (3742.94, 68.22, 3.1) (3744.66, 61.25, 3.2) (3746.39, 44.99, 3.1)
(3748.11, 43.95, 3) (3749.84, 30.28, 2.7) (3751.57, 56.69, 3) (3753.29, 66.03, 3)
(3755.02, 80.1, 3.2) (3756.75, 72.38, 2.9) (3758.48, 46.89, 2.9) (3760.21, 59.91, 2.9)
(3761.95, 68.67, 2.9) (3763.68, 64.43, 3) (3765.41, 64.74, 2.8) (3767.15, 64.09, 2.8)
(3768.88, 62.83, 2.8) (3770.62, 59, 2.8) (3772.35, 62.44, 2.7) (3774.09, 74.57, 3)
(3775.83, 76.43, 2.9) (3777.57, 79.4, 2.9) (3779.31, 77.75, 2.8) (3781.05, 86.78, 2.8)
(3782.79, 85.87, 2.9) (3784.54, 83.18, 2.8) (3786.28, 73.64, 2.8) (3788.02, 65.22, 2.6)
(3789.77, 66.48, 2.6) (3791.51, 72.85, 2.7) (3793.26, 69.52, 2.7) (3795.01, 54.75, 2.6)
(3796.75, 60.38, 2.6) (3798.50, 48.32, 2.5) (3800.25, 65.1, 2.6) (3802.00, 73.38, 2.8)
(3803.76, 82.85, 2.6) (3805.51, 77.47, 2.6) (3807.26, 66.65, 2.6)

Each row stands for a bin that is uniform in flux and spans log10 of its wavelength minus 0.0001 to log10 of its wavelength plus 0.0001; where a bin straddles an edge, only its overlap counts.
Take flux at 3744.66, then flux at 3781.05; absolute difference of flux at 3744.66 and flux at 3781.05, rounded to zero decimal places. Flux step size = 26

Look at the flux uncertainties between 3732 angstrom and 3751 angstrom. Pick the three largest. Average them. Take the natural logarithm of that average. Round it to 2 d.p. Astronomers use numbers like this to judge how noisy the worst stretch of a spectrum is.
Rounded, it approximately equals 1.14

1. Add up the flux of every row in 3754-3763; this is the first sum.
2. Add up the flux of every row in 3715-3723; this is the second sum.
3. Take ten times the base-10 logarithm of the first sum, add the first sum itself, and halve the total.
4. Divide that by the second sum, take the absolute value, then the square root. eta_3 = 0.78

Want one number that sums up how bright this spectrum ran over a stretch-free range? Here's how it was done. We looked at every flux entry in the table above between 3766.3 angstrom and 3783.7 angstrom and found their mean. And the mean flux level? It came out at 72.9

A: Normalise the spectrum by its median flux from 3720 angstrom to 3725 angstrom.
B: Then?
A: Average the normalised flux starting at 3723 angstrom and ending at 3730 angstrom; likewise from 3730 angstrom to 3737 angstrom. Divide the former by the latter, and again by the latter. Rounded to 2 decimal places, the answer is 0.98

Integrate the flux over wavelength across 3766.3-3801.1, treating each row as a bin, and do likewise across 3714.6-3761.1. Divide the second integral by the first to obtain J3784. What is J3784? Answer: 1.1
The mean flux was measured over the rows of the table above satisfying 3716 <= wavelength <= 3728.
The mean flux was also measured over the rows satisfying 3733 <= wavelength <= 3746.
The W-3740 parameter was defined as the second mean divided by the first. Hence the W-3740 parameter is 0.93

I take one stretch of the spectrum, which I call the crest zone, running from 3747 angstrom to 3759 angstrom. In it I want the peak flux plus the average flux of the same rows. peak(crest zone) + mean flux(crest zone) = 137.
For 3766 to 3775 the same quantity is 139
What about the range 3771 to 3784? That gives 164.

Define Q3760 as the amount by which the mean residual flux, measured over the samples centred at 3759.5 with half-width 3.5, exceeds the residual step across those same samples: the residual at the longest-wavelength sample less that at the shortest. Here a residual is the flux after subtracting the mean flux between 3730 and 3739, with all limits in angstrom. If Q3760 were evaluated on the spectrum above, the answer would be 15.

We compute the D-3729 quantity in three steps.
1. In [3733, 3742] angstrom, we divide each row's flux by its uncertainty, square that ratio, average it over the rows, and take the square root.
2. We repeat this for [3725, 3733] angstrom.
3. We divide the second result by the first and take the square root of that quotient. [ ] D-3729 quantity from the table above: 1.14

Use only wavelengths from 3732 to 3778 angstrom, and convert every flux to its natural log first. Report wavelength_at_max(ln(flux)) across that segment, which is 3755.02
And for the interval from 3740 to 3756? 3755.02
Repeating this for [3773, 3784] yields 3781.05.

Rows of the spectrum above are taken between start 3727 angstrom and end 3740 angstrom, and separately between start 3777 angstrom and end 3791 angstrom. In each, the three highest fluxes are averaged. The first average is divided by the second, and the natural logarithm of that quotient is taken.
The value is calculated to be -0.22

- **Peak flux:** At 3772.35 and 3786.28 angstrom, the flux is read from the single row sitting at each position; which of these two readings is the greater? 74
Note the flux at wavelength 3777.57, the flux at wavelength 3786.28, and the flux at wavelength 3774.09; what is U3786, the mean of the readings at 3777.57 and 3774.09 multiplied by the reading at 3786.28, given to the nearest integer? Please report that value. 5669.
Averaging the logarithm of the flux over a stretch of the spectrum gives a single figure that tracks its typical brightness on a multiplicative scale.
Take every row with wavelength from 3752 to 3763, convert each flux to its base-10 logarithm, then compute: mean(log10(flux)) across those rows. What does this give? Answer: 1.81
